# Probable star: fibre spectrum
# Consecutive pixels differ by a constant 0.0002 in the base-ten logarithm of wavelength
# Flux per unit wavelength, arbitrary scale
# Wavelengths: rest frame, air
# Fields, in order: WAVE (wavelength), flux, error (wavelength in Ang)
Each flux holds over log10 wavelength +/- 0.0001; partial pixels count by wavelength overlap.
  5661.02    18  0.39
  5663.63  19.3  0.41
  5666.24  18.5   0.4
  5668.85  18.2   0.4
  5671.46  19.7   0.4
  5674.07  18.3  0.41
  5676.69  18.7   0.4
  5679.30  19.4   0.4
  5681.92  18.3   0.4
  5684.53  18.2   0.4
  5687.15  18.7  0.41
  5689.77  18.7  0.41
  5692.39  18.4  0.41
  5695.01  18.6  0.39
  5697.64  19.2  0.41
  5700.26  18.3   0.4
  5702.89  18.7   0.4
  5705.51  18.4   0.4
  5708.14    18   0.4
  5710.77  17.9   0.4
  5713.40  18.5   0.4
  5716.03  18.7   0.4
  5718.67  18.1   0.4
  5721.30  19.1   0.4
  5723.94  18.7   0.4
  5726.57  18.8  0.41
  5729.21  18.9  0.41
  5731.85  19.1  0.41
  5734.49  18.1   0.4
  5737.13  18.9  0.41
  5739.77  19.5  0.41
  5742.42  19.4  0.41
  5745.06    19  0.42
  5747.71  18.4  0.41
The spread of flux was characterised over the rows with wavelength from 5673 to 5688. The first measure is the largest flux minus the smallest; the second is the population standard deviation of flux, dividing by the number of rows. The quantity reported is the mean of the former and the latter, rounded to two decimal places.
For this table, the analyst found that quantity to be 0.80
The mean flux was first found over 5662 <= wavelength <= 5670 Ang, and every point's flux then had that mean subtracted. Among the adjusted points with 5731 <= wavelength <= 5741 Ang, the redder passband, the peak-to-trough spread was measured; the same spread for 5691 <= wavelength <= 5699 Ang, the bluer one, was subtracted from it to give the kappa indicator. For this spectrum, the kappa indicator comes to 0.60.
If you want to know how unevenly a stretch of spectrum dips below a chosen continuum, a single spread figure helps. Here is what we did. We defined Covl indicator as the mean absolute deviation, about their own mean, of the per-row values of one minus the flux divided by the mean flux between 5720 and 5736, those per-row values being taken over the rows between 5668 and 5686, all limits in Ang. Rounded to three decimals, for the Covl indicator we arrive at 0.027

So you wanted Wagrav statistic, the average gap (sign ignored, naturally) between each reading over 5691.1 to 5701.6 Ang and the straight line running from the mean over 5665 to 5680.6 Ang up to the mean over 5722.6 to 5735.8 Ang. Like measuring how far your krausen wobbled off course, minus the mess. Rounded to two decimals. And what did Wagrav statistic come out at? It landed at 0.36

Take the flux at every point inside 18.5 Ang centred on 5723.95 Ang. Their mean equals 18.8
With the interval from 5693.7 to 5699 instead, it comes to 18.9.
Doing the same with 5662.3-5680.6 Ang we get 18.9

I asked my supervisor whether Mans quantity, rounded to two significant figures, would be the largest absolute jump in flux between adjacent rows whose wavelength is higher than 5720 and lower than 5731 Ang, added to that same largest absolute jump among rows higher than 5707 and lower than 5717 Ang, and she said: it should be 1.0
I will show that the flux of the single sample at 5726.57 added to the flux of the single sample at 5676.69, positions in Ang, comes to 37.5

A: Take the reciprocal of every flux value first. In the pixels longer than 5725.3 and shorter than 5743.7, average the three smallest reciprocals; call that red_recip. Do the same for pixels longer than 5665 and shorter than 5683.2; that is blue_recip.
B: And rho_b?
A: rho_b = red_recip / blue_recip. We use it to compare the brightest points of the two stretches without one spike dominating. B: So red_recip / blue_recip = 0.996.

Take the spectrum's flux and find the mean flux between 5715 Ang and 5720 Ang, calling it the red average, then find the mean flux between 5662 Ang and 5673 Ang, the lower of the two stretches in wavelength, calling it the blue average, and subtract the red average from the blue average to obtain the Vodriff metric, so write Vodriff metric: 0.5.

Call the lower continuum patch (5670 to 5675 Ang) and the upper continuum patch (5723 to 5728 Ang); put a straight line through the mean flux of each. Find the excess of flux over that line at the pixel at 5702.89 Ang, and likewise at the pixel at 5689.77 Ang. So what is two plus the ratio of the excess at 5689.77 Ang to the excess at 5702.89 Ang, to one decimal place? 3.4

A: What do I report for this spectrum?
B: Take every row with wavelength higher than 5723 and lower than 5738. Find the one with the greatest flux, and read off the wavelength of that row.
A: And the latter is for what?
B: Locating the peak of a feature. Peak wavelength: 5731.85 Ang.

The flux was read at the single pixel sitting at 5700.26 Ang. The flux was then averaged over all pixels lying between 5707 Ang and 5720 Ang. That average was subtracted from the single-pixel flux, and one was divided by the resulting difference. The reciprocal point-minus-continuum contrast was 17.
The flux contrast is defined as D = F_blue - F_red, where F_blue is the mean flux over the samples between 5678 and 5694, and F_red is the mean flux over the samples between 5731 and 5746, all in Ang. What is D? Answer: -0.38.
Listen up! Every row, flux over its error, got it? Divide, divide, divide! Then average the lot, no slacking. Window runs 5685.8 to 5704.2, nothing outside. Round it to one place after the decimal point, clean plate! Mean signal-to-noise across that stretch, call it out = 46.2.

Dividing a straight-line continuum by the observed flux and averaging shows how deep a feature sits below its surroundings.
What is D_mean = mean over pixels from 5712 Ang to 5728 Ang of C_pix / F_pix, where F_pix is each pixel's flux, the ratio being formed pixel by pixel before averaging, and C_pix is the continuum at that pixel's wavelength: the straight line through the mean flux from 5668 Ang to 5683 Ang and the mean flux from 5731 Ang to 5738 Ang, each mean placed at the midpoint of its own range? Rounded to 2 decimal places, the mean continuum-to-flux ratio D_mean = 1.00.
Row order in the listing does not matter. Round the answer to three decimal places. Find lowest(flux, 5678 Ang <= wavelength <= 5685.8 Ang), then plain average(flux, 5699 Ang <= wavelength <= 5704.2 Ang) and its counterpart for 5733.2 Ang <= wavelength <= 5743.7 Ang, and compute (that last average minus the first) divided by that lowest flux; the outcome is 0.026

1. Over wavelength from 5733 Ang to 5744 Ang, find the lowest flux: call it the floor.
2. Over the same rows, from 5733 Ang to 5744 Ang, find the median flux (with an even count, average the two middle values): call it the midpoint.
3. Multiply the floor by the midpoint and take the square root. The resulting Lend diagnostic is 18.6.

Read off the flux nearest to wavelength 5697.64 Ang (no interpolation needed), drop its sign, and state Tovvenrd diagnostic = 19.2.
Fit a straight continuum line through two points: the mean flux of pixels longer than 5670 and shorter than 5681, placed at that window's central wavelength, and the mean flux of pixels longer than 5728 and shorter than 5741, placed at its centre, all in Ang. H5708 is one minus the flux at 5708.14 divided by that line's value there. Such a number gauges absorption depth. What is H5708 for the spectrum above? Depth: 0.050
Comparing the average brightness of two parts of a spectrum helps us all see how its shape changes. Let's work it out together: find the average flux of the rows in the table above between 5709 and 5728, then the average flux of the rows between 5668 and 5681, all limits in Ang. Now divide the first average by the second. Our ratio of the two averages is 0.98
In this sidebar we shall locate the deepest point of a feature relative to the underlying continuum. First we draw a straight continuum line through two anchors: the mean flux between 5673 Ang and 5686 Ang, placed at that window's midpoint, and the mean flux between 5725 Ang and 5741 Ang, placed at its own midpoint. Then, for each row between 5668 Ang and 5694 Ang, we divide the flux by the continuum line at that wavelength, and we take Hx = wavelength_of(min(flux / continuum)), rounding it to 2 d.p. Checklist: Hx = 5684.53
